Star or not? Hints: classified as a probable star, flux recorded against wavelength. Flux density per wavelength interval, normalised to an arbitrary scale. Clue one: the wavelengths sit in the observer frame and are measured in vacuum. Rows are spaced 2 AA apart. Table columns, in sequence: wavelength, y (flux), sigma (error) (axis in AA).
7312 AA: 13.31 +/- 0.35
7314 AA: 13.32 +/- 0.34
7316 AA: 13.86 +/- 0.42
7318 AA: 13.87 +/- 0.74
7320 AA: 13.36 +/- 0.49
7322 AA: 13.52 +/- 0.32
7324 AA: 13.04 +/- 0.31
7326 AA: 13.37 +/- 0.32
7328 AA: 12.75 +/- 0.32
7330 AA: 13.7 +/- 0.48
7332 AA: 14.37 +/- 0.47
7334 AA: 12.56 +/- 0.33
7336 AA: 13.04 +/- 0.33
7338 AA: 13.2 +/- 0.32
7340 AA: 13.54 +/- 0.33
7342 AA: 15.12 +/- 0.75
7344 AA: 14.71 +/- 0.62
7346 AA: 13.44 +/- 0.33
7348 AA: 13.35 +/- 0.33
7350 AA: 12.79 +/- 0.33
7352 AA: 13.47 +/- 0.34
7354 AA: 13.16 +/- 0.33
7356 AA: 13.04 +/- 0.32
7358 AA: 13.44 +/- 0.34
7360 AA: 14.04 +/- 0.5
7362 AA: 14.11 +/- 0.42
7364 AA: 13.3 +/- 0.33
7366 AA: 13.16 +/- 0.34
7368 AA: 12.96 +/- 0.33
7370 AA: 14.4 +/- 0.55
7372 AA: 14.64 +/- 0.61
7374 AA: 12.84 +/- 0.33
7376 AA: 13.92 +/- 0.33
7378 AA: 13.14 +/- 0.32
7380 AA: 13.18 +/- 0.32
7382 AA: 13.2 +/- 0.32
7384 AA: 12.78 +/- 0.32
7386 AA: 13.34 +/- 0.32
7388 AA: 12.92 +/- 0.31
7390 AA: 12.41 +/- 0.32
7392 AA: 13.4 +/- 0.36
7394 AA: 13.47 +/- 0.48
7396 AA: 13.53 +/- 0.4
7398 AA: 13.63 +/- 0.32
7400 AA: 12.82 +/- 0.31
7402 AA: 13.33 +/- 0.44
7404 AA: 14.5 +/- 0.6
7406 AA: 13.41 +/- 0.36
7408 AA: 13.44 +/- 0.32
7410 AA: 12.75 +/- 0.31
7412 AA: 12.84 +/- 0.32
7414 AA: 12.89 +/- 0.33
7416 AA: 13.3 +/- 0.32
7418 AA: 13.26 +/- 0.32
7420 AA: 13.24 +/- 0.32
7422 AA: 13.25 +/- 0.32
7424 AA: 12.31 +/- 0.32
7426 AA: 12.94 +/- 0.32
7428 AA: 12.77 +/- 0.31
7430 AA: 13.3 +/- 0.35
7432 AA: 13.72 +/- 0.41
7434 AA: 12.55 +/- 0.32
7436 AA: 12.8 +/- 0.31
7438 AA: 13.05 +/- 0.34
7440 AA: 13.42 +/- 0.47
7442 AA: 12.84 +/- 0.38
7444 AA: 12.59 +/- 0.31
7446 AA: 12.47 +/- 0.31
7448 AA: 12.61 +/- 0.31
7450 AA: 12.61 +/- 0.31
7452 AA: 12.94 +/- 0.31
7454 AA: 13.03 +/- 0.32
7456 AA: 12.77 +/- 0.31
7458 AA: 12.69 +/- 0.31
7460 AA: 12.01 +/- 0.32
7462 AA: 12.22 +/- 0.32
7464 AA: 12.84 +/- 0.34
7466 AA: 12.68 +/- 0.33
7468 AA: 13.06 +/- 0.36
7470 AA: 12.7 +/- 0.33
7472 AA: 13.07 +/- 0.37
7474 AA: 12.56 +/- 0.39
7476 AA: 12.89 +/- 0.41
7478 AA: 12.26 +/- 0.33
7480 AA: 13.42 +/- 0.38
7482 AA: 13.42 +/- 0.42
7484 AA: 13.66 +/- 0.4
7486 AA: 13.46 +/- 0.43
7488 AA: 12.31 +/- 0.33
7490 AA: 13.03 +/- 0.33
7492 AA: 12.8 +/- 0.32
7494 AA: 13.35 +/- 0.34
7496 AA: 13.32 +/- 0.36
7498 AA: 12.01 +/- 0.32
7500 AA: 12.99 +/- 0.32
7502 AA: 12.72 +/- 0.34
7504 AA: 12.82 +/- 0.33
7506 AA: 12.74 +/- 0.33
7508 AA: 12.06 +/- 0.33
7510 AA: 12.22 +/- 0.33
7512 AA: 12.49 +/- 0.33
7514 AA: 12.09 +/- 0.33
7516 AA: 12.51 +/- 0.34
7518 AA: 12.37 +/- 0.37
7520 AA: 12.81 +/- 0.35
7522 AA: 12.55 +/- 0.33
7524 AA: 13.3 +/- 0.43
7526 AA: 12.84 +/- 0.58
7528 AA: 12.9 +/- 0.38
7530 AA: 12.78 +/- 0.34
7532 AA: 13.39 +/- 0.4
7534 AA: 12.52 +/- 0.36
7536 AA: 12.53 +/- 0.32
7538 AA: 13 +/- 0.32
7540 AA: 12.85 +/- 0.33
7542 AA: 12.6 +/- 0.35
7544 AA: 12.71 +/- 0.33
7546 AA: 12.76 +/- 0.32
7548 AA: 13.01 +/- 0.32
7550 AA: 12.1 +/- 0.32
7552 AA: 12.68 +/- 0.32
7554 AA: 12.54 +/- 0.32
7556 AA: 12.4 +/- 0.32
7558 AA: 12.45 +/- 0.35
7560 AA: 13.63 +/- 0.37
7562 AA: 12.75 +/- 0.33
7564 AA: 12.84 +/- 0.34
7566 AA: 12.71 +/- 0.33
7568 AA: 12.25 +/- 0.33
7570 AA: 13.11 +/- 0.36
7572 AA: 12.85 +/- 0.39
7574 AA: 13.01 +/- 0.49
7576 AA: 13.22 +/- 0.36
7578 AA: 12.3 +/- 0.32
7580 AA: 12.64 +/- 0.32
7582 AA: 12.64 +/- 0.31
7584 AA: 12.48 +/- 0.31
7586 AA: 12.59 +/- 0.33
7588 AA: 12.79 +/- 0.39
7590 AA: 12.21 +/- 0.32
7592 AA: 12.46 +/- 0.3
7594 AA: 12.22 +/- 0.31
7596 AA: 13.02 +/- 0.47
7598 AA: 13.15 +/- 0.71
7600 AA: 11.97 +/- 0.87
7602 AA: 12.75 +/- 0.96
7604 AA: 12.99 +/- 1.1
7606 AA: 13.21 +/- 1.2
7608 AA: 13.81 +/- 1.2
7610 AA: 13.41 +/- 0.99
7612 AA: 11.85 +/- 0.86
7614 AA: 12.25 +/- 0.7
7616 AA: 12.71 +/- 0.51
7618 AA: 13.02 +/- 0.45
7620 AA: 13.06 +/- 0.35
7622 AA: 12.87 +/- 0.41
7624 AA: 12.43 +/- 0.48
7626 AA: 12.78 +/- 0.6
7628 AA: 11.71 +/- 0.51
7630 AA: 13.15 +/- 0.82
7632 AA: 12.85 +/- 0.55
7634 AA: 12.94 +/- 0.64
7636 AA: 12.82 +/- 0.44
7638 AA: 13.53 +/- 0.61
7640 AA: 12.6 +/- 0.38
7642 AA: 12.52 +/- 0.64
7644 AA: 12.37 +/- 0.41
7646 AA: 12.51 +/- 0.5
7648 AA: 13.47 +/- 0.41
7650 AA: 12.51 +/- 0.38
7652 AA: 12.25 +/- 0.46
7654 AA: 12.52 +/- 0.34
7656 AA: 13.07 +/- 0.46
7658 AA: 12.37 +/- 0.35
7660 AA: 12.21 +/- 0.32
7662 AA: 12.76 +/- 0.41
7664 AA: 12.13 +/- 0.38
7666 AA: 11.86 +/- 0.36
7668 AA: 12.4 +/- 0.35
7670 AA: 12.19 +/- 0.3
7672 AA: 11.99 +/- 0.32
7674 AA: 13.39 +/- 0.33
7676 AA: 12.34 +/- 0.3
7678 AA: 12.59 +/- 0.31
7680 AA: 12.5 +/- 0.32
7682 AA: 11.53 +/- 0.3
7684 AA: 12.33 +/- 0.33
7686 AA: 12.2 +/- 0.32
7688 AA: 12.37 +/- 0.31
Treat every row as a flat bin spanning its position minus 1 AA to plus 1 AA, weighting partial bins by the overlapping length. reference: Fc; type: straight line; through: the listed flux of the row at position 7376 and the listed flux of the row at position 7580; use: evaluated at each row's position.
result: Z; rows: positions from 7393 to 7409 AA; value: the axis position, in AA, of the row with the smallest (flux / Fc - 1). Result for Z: 7400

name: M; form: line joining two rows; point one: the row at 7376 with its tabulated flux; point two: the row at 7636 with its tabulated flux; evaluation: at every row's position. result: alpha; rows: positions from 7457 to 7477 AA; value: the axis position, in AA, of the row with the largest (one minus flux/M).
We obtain 7460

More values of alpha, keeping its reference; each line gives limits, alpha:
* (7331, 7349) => 7334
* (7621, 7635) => 7628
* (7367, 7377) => 7374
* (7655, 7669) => 7666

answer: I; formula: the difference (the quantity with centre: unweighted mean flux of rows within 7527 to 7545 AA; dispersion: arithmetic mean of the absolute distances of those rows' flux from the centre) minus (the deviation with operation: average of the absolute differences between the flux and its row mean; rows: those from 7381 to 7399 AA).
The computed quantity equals -0.12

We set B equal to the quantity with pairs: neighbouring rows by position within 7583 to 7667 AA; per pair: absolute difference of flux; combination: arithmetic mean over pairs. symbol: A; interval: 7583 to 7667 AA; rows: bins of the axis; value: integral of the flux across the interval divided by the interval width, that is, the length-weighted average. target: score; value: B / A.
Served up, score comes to 0.038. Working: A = 12.7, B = 0.48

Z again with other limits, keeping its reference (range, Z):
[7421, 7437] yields 7424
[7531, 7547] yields 7534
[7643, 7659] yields 7652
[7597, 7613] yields 7612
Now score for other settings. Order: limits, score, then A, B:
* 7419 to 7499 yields 0.033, 12.9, 0.42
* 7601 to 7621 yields 0.036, 12.9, 0.47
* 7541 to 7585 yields 0.030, 12.7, 0.38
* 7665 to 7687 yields 0.046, 12.3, 0.56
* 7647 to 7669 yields 0.039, 12.5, 0.49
